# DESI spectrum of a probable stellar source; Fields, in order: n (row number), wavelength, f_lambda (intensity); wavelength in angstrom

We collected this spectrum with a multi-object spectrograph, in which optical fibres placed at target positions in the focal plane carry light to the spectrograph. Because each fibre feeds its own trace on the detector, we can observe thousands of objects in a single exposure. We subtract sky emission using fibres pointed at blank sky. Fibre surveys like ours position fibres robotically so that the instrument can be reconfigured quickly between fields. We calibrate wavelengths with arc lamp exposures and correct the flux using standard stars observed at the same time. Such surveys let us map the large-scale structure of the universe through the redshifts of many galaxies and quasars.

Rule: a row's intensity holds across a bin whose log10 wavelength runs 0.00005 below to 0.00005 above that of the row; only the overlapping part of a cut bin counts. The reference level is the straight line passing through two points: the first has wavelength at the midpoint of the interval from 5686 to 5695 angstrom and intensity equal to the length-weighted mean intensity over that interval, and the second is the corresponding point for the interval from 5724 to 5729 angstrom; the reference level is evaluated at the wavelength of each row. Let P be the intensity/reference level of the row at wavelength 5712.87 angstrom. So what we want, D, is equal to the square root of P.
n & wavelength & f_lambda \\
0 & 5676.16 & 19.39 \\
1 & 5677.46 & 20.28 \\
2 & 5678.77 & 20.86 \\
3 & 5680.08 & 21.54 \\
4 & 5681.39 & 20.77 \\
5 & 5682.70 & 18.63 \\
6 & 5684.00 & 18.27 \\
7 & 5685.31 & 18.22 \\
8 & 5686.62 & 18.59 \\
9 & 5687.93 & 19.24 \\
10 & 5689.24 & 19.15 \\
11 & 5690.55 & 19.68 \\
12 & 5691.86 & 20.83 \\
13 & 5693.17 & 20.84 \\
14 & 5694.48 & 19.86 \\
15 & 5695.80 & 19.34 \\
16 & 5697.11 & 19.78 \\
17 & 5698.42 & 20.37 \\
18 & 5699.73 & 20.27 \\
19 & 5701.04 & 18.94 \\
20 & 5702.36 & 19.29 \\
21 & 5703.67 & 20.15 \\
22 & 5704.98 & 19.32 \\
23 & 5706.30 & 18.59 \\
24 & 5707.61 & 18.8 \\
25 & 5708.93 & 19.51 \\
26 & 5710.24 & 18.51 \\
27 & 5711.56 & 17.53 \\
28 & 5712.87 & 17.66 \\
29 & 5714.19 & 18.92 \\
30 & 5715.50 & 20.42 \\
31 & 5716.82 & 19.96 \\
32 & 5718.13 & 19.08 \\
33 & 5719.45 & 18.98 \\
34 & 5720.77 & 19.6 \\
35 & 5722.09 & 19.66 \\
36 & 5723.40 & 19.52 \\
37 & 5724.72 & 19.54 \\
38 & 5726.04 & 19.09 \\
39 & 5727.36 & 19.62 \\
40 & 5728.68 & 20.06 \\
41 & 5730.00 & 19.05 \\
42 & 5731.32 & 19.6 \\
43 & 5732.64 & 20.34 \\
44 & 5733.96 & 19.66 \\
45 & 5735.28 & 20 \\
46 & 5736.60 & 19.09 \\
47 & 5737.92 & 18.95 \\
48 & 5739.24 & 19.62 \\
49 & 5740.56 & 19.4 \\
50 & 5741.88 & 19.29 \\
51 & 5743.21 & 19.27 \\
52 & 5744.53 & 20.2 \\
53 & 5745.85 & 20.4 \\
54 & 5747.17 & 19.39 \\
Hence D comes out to 0.95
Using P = 0.90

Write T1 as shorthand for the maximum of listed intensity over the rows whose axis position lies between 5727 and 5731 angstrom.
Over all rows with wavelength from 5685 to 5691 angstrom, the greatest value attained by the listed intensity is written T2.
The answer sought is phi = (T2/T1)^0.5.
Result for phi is 0.99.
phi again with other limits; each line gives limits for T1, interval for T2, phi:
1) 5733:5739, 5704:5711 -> 0.99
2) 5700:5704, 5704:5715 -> 0.98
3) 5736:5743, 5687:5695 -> 1.03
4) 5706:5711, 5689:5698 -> 1.03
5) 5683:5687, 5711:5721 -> 1.05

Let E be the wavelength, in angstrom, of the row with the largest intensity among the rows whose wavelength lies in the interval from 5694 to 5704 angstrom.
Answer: 5698.42 angstrom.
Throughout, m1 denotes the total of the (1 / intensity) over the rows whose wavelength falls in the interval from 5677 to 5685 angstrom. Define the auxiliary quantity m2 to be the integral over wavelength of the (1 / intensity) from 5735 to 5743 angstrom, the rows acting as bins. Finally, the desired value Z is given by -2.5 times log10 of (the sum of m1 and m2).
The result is 0.366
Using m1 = 0.300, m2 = 0.413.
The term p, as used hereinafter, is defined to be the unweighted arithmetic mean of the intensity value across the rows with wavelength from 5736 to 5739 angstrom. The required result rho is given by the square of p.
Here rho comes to 362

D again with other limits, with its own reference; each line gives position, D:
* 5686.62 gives 0.97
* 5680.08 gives 1.04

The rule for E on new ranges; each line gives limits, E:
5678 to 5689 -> 5680.08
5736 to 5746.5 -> 5745.85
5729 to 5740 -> 5732.64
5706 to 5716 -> 5715.50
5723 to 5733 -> 5732.64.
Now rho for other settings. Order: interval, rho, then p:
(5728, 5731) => 382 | 19.6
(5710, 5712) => 325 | 18.0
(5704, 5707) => 359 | 19.0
